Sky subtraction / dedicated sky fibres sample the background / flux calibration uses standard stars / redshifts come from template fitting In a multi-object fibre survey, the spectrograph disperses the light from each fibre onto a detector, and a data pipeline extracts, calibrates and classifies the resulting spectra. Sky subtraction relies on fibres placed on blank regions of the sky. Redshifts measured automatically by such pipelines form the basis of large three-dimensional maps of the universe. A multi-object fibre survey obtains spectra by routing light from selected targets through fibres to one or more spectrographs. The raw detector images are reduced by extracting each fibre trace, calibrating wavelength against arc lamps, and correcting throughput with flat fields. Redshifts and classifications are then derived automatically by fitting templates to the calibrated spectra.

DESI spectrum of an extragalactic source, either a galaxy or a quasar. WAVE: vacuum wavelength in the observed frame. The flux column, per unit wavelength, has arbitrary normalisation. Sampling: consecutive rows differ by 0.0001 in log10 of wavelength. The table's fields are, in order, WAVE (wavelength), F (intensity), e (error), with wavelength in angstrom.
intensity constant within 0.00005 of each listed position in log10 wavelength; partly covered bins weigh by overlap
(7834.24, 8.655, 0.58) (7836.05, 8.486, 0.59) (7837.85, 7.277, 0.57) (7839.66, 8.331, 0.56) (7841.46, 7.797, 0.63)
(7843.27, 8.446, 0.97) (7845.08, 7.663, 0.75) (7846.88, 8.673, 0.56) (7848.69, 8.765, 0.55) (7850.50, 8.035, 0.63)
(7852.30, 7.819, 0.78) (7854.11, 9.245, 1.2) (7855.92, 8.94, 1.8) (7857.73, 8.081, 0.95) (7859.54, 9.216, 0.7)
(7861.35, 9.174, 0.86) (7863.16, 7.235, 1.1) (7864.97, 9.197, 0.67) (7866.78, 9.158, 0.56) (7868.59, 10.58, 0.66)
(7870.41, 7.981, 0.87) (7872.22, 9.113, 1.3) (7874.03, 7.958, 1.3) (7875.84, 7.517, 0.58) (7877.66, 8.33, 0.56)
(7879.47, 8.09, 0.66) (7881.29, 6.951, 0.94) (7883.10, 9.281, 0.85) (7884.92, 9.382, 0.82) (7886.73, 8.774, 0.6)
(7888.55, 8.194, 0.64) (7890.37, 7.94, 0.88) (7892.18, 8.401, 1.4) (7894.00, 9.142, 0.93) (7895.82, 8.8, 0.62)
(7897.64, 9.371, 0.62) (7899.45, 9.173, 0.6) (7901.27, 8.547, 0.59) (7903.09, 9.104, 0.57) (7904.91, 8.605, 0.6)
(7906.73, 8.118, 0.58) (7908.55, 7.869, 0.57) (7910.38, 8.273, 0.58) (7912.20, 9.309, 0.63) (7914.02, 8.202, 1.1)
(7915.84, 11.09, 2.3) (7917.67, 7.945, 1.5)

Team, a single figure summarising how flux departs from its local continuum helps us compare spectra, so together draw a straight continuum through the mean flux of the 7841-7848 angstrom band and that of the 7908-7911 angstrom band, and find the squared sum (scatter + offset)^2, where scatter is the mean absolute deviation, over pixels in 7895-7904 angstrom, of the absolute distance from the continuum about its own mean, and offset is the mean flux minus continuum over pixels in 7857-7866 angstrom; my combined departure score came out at 0.5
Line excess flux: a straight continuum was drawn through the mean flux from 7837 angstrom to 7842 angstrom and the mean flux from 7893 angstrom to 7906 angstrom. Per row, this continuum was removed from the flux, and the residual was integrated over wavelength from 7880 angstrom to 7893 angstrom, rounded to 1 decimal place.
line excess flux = -3.8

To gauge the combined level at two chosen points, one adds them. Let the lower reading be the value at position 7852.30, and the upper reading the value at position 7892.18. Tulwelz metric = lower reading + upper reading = 16.2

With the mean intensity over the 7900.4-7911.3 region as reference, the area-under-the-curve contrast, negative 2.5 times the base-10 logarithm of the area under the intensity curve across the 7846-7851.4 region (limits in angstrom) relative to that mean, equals -1.84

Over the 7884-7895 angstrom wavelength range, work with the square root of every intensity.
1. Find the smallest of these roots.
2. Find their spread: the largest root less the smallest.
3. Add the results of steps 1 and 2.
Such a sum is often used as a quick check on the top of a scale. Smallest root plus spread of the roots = 3.06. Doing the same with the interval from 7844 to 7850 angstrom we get 2.96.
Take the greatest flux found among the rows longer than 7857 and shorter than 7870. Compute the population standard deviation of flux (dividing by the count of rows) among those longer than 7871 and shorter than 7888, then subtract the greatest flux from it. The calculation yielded -9.8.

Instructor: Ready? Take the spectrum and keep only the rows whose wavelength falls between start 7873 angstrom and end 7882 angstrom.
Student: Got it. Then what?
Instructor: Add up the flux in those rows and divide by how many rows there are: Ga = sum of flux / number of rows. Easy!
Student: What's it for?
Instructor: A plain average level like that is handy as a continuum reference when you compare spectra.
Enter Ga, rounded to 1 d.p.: 7.8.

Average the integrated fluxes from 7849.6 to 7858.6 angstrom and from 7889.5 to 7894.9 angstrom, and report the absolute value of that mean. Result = 61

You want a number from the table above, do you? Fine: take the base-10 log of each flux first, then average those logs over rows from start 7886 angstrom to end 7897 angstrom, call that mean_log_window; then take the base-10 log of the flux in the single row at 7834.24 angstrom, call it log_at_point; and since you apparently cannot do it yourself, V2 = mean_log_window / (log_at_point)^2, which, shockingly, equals 1.06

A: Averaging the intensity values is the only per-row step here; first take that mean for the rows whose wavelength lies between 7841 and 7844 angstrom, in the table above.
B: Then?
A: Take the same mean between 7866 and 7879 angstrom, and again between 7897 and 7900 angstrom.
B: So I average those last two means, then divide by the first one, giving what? 1.10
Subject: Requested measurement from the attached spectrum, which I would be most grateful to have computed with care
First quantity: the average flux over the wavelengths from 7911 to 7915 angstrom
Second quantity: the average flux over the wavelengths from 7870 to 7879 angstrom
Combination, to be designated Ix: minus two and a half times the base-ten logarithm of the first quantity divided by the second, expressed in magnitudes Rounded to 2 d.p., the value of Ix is -0.07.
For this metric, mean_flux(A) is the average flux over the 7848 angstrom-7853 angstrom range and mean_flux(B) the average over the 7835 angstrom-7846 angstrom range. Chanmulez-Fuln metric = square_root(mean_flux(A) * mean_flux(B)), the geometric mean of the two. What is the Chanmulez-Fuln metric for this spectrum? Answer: 8.1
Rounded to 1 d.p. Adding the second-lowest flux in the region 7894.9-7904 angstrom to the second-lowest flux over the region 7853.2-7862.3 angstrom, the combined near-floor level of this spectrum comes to 17.7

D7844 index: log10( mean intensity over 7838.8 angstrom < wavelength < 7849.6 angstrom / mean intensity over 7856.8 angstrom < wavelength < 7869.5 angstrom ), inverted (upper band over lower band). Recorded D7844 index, 0.03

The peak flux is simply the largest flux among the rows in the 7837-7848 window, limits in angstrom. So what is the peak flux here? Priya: 8.673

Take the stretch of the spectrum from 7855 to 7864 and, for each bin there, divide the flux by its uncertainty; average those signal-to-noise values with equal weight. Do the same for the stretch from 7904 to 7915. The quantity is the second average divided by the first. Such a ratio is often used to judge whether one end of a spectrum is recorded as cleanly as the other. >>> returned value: 1.5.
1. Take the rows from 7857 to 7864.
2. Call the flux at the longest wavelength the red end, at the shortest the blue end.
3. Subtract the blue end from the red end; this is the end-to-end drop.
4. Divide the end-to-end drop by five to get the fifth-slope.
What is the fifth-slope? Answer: -0.2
